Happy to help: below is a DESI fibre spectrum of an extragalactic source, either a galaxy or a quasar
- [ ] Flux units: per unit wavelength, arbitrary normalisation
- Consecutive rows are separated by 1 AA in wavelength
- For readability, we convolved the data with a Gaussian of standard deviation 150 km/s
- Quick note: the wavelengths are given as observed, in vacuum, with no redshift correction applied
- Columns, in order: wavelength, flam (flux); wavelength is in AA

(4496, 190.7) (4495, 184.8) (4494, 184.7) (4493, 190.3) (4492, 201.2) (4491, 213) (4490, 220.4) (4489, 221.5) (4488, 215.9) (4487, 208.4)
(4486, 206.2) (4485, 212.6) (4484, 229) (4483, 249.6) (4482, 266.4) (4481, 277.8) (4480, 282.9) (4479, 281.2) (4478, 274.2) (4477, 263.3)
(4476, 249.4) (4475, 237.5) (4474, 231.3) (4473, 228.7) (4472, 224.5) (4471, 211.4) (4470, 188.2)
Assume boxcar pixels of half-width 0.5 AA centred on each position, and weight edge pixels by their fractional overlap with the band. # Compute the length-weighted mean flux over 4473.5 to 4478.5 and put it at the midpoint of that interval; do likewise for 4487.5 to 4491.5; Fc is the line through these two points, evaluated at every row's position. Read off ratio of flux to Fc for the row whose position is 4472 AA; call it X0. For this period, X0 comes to 0.86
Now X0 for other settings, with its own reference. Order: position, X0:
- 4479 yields 1.15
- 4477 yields 1.06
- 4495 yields 0.91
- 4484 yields 0.99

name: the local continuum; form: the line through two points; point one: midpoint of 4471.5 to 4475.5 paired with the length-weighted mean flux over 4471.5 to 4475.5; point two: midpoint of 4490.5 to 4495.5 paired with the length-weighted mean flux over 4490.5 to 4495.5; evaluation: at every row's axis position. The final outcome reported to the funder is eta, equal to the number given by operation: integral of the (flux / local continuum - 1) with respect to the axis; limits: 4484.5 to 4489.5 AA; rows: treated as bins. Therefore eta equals 0.18 AA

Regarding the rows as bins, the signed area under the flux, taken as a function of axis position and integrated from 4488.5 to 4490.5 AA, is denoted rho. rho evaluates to 442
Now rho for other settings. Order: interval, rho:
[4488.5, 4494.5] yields 1231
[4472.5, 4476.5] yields 947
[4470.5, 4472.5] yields 436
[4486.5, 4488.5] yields 424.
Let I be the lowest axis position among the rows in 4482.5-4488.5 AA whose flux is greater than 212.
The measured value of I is 4483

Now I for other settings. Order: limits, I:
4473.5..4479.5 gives 4474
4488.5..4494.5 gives 4489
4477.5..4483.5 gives 4478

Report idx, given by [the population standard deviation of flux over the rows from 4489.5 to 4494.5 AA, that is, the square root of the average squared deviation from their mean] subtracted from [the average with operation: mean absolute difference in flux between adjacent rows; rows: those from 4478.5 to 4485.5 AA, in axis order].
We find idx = -1.4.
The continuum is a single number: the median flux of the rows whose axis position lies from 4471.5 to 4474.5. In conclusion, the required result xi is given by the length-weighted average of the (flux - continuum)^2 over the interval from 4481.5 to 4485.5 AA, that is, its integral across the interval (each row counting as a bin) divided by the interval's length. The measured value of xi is 529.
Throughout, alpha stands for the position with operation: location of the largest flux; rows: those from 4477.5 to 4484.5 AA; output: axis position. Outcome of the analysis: 4480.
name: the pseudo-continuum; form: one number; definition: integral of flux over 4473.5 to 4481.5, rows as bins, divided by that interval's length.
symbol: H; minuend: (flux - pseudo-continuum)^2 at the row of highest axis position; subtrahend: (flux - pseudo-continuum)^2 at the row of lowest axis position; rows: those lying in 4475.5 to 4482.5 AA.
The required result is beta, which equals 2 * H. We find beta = -292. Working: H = -146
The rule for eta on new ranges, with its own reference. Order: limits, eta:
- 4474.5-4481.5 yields 1.41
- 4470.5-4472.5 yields -0.14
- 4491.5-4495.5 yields -0.08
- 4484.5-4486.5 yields 0.01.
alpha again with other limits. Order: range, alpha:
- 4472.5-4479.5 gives 4479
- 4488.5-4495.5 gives 4489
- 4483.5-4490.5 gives 4484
